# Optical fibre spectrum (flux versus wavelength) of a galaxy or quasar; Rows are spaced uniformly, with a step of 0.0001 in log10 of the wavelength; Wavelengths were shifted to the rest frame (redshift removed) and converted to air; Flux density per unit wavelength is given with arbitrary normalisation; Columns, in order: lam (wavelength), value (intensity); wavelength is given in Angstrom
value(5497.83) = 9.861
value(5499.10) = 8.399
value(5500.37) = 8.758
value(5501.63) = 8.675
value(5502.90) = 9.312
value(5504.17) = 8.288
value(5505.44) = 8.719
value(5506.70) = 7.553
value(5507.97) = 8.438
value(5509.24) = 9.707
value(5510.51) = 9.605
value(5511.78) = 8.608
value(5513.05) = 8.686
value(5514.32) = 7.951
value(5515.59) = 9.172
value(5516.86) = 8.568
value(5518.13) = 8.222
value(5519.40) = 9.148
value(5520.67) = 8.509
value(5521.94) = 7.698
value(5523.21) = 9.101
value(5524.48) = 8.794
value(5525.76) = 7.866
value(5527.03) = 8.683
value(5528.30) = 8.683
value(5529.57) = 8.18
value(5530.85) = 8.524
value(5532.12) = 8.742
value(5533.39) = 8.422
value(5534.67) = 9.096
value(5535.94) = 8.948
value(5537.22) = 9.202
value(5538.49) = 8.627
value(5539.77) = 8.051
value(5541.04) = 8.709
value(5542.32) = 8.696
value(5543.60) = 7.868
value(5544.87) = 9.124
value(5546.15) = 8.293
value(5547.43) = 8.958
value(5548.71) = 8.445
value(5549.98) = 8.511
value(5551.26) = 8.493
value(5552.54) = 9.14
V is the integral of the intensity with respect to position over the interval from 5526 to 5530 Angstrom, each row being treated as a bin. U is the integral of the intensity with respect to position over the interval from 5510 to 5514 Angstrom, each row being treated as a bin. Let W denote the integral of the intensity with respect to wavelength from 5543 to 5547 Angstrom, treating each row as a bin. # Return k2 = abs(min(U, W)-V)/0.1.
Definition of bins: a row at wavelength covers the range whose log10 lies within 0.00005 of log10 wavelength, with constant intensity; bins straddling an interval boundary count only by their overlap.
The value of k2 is 1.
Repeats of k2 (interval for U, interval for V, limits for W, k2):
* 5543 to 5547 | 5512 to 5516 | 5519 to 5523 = 4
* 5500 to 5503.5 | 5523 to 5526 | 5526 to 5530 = 55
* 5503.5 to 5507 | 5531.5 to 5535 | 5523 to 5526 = 47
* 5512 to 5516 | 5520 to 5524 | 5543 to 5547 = 0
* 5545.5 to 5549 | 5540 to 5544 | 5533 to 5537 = 37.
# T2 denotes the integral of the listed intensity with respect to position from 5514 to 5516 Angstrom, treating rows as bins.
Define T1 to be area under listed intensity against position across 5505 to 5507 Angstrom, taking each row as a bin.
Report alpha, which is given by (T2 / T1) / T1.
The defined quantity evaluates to 0.064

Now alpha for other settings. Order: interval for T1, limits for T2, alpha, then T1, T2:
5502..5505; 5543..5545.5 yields 0.031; 26.3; 21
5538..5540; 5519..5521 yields 0.063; 16.7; 18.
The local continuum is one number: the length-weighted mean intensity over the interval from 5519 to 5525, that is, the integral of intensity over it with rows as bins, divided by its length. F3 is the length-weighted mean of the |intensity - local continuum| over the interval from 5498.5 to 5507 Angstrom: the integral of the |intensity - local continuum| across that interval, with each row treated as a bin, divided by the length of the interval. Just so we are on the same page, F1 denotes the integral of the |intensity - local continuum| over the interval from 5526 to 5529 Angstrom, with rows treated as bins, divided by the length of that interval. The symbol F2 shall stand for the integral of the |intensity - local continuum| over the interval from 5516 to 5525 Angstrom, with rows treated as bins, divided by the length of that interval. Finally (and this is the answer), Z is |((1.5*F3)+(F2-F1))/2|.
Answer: 0.38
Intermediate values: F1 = 0.15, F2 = 0.39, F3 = 0.34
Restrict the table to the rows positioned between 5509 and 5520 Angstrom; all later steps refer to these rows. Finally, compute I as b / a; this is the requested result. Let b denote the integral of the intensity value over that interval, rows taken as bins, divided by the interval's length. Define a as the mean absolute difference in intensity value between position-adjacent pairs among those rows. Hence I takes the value 14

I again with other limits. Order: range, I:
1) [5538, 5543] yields 20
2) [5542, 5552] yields 14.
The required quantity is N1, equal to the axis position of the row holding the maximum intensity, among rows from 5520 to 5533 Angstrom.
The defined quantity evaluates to 5523.21 Angstrom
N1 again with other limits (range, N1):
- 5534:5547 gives 5537.22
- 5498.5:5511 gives 5509.24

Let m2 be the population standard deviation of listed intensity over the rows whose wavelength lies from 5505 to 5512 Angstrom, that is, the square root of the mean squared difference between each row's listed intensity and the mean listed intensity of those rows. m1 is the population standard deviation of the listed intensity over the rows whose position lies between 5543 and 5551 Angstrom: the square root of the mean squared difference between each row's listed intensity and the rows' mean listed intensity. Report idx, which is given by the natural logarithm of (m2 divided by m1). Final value 0.6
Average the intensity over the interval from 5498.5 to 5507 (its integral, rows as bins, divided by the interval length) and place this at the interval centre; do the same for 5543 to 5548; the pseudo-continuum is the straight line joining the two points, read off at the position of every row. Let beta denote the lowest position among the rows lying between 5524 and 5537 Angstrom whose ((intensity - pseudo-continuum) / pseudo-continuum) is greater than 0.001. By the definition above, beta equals 5524.48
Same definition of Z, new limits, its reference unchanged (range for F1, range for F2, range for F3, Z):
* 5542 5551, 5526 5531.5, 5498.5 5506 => 0.13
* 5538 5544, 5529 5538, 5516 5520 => 0.27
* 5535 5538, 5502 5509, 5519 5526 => 0.40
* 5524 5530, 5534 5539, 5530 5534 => 0.15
